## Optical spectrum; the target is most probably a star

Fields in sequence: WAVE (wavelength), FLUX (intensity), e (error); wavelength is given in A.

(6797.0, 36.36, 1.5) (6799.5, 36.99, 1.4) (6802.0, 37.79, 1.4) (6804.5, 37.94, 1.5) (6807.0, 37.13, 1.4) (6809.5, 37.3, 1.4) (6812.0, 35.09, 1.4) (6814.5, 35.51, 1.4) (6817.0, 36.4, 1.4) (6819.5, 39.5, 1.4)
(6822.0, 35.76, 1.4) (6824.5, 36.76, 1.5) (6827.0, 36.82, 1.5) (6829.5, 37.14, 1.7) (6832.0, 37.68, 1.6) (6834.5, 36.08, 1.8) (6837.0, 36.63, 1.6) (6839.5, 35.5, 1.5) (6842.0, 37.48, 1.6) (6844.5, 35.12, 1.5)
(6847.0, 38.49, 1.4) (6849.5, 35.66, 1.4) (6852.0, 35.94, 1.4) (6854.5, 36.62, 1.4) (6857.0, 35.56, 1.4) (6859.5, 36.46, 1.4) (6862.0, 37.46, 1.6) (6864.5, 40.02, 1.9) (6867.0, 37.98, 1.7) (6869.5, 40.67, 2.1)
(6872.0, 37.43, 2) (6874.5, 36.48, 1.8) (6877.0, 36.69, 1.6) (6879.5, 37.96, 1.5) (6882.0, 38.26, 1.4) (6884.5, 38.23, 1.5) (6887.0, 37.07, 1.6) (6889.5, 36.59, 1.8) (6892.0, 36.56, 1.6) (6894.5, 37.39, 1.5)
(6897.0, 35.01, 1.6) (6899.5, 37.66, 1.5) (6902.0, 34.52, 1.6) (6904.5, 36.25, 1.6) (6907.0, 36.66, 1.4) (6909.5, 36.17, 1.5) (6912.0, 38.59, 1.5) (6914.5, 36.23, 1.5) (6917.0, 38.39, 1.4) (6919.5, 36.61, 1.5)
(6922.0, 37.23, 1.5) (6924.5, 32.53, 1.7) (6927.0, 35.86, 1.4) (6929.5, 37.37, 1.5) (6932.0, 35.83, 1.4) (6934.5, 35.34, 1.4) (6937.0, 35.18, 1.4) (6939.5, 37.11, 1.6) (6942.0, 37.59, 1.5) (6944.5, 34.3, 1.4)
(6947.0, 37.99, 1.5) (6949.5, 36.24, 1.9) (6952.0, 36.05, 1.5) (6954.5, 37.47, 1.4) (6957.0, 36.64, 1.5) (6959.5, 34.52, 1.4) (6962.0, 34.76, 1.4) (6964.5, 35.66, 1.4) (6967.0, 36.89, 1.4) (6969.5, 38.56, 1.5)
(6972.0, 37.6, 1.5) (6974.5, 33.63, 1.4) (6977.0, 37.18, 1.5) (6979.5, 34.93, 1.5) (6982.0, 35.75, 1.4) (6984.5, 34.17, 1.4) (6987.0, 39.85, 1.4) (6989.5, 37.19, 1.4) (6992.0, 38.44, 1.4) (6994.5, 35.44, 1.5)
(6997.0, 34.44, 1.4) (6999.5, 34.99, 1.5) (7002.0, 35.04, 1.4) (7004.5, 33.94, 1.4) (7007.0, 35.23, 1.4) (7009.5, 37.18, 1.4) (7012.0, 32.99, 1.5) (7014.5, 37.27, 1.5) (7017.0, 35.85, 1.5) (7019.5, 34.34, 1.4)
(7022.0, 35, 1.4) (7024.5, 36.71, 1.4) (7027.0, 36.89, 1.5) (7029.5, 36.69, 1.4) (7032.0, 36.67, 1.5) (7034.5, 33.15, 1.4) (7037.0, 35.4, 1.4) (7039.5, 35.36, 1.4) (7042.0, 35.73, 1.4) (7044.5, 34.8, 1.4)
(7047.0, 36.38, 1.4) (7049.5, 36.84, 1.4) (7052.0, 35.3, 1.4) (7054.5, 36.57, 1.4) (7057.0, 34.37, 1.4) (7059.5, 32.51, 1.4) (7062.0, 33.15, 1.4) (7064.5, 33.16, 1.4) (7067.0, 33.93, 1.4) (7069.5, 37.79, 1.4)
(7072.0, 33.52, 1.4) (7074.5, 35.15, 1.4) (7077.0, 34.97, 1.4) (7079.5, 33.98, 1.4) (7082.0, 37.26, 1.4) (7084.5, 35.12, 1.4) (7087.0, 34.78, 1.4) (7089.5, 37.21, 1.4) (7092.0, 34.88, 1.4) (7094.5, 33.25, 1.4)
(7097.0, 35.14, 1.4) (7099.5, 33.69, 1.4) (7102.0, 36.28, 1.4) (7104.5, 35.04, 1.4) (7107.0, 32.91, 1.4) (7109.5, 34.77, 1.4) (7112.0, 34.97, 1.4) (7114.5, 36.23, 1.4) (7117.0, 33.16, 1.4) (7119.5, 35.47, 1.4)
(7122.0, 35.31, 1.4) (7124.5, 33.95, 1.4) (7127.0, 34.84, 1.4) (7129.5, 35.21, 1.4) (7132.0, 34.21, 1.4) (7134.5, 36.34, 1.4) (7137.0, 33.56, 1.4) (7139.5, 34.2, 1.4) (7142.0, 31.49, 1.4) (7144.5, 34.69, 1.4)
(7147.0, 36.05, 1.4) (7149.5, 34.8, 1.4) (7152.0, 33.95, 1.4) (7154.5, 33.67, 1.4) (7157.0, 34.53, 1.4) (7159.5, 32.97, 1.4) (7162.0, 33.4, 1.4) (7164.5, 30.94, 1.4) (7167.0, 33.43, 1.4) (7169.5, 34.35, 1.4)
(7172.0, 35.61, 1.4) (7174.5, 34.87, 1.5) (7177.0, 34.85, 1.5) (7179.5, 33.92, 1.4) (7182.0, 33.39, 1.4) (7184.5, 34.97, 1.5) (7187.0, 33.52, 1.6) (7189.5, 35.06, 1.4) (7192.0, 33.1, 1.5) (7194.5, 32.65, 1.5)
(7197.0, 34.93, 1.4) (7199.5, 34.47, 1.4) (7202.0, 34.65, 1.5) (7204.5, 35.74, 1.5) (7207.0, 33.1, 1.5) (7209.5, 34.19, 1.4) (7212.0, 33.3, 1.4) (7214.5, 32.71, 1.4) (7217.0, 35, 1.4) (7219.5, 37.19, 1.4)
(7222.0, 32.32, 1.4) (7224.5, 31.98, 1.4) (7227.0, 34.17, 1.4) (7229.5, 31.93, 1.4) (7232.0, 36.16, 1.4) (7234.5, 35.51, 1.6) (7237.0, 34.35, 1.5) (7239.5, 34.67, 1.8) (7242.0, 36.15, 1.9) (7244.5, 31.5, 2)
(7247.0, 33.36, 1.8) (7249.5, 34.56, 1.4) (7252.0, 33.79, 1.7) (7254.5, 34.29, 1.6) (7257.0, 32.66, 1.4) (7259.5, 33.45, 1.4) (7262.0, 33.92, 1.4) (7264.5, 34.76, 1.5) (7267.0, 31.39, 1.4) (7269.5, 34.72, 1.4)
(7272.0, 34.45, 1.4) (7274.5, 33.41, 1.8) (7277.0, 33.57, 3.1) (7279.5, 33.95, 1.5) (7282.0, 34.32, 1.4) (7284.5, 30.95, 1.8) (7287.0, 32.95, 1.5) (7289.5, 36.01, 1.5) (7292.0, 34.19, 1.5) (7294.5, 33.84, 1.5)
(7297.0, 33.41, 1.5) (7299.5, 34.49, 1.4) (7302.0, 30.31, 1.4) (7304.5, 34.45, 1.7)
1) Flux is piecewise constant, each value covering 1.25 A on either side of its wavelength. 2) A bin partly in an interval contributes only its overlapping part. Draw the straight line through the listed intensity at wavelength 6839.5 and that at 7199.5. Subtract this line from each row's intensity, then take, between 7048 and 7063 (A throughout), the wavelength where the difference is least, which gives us 7059.5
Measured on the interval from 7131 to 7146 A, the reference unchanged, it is 7142.0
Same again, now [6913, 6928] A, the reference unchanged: 6924.5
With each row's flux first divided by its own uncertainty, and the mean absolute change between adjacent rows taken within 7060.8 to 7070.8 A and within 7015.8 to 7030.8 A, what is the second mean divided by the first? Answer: 1.0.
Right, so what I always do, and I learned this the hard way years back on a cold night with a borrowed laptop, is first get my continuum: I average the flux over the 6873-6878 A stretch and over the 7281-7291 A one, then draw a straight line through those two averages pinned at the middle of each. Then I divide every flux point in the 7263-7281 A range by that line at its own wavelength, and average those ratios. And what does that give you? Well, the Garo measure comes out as 1.003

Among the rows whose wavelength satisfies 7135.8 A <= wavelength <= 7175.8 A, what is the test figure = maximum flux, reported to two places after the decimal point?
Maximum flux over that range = 36.05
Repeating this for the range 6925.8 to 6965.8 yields 37.99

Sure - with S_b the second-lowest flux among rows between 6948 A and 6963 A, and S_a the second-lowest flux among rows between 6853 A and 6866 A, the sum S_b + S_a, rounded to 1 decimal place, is 71.2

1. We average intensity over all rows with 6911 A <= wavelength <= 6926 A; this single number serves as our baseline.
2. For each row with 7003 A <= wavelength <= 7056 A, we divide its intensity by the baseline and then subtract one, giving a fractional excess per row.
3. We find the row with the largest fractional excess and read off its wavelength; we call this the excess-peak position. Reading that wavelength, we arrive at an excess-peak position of 7014.5 A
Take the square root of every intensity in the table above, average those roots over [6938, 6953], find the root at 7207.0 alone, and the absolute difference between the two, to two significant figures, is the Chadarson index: 0.29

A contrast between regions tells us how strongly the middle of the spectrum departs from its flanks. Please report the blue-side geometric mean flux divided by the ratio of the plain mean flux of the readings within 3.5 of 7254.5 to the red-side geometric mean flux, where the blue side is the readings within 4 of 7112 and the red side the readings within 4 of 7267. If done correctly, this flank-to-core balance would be 35.3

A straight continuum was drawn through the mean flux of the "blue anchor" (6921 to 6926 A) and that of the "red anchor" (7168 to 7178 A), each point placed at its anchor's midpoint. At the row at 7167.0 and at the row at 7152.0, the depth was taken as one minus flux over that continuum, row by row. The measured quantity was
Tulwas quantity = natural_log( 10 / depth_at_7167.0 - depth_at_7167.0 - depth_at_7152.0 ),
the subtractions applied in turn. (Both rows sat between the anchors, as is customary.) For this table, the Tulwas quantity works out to 5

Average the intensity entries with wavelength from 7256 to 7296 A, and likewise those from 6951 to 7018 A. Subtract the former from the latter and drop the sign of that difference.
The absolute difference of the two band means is 2.3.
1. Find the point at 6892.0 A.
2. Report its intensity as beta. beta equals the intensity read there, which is 36.56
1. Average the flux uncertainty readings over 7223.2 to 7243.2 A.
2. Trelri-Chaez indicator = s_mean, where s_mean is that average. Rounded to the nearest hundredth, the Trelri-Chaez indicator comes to 1.55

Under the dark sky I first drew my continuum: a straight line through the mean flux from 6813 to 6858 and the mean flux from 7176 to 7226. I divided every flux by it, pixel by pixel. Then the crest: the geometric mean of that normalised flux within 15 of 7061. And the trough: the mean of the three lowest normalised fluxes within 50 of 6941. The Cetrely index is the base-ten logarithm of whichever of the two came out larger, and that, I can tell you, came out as -0.002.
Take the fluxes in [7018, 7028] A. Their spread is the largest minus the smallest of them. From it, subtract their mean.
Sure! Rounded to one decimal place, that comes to -33.2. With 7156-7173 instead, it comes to -28.9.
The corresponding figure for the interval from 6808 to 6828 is -32.2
